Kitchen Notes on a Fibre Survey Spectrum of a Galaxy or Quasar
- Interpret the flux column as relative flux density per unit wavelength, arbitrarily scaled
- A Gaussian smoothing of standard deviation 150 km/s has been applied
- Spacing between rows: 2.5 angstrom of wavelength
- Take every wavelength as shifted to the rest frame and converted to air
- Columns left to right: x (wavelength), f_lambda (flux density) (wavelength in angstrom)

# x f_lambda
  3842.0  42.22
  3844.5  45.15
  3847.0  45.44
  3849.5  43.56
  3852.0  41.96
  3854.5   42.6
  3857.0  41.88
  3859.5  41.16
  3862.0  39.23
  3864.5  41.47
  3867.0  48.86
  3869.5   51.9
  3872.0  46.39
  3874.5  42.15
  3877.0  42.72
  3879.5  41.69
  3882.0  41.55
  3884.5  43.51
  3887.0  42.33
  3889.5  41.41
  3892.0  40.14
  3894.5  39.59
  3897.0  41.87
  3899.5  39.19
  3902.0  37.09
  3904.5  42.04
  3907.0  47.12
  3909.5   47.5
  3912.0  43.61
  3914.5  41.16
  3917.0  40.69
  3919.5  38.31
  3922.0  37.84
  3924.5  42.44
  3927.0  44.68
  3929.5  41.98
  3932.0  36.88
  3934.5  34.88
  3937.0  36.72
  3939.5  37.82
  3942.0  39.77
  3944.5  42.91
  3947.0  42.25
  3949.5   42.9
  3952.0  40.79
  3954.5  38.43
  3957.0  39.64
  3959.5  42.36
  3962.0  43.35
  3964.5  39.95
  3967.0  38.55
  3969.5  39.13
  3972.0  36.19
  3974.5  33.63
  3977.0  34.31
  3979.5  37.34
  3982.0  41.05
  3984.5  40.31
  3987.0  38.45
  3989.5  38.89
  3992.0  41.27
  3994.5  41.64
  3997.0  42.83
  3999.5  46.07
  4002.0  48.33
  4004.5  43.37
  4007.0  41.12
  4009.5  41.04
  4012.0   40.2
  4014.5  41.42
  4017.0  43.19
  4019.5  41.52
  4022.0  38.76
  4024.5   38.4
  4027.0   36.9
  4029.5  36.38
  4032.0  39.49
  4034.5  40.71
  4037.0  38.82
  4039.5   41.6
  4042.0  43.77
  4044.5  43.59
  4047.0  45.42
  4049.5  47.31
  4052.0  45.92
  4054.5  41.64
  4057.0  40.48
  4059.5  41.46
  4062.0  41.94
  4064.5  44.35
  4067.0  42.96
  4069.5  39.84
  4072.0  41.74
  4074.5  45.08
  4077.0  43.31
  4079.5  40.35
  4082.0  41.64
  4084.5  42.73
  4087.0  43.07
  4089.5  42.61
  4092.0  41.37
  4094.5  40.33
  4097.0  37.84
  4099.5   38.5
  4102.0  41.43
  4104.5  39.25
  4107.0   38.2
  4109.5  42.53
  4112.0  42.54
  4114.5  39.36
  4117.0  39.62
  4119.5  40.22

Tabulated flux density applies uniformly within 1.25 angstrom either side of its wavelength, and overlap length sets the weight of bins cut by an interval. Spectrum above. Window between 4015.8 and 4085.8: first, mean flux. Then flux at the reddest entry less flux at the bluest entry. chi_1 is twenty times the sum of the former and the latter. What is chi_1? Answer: 826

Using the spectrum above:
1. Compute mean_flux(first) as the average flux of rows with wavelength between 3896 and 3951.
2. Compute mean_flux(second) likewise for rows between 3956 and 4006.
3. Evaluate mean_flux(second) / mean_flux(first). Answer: 0.99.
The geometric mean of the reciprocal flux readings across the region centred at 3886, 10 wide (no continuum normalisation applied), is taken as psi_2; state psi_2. 0.0237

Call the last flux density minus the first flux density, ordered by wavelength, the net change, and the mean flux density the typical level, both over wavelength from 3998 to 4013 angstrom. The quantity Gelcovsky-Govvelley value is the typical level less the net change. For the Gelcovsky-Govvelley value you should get 49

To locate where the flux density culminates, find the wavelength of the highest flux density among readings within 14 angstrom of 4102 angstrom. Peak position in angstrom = 4089.5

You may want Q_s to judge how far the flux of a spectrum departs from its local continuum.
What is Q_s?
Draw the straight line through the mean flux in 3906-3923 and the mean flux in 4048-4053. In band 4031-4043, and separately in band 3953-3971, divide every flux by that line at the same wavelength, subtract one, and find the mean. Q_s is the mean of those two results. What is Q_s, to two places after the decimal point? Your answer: -0.10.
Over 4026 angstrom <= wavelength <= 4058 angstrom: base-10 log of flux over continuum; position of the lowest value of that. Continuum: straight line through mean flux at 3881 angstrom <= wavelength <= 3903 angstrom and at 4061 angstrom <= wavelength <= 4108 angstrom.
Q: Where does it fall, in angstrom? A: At 4029.5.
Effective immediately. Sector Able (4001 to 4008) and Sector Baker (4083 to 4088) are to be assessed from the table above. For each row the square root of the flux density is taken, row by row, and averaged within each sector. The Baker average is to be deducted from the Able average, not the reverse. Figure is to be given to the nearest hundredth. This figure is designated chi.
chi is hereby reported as 0.10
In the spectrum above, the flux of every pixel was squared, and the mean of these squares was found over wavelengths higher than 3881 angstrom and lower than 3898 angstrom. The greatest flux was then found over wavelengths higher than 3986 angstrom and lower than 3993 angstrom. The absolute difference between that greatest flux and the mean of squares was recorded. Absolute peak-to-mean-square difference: 1681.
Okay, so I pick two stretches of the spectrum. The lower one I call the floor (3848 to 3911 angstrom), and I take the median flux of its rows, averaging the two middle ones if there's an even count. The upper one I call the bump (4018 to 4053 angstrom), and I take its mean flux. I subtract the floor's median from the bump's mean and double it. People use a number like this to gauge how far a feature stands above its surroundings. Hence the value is -1.3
